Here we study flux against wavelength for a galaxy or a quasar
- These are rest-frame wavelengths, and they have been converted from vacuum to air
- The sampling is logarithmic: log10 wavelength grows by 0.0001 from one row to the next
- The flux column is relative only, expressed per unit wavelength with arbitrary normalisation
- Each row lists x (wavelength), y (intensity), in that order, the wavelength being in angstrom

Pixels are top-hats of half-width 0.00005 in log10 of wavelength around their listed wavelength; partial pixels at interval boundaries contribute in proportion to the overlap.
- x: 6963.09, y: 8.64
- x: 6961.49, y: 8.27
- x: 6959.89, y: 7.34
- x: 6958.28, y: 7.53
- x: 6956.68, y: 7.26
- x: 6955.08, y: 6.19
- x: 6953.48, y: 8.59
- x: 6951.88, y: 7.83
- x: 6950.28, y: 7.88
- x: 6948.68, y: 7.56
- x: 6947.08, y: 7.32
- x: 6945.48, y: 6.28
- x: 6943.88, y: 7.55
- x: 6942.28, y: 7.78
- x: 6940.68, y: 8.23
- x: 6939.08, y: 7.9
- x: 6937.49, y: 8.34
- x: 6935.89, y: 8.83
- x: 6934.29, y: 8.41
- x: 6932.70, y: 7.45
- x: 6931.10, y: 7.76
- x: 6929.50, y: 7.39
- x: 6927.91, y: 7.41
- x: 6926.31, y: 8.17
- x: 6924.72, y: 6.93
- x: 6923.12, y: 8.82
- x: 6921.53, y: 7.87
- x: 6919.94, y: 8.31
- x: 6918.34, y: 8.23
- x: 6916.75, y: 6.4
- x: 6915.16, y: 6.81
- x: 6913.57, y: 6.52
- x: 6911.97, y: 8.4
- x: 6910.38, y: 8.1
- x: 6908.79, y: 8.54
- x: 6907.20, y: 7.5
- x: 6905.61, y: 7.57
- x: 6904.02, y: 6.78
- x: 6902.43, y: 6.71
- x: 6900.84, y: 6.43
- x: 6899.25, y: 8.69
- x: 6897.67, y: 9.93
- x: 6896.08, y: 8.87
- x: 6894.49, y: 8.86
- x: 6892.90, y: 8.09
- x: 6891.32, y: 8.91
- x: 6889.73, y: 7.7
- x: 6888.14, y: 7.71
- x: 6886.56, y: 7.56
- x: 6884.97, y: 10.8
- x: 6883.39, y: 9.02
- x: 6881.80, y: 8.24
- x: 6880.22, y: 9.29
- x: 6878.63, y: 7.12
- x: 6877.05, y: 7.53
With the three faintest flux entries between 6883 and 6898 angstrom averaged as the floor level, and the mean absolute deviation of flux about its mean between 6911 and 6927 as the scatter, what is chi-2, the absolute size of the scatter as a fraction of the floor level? 0.102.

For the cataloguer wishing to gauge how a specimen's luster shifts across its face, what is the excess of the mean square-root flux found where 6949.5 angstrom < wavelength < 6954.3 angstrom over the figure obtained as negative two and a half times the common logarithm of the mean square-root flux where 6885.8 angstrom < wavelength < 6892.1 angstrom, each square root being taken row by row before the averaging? 3.97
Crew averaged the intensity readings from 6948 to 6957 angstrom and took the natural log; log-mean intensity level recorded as 2.02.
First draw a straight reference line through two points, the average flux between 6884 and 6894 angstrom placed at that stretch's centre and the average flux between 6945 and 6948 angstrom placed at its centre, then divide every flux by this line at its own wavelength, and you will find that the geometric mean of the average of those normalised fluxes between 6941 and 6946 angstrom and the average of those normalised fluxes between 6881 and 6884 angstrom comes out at 1.023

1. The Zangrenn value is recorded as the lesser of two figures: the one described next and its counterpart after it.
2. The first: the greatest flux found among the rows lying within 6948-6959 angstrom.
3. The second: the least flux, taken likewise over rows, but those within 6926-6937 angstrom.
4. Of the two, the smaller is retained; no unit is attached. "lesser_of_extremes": 7.39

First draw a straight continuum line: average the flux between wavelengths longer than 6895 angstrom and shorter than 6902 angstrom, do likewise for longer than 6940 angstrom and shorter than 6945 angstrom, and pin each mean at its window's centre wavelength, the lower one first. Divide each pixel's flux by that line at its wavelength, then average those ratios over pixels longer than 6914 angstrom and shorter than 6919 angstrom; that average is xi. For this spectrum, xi 0.87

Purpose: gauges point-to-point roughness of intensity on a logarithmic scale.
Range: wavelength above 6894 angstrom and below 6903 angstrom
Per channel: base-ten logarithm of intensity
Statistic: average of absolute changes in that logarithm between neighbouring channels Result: 0.051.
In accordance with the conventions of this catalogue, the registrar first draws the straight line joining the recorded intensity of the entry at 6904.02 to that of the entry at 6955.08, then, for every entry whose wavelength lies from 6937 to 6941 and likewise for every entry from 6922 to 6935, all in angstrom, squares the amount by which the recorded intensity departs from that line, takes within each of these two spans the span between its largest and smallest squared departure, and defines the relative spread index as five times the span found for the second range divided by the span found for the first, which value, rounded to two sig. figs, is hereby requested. 17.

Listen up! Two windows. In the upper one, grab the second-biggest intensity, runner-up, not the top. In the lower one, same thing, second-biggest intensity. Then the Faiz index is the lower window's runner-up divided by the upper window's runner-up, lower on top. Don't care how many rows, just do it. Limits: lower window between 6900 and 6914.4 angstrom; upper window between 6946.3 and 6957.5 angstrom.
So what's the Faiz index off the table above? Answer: 1.07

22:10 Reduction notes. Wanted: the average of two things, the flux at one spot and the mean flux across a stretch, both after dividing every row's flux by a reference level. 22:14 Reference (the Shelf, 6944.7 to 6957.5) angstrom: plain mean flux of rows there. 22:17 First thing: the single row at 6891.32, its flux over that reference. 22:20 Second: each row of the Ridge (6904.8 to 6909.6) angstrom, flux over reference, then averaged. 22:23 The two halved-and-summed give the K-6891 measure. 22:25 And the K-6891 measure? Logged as 1.14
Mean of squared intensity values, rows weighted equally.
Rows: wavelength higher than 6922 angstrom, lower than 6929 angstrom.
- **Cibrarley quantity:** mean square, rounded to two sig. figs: 62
